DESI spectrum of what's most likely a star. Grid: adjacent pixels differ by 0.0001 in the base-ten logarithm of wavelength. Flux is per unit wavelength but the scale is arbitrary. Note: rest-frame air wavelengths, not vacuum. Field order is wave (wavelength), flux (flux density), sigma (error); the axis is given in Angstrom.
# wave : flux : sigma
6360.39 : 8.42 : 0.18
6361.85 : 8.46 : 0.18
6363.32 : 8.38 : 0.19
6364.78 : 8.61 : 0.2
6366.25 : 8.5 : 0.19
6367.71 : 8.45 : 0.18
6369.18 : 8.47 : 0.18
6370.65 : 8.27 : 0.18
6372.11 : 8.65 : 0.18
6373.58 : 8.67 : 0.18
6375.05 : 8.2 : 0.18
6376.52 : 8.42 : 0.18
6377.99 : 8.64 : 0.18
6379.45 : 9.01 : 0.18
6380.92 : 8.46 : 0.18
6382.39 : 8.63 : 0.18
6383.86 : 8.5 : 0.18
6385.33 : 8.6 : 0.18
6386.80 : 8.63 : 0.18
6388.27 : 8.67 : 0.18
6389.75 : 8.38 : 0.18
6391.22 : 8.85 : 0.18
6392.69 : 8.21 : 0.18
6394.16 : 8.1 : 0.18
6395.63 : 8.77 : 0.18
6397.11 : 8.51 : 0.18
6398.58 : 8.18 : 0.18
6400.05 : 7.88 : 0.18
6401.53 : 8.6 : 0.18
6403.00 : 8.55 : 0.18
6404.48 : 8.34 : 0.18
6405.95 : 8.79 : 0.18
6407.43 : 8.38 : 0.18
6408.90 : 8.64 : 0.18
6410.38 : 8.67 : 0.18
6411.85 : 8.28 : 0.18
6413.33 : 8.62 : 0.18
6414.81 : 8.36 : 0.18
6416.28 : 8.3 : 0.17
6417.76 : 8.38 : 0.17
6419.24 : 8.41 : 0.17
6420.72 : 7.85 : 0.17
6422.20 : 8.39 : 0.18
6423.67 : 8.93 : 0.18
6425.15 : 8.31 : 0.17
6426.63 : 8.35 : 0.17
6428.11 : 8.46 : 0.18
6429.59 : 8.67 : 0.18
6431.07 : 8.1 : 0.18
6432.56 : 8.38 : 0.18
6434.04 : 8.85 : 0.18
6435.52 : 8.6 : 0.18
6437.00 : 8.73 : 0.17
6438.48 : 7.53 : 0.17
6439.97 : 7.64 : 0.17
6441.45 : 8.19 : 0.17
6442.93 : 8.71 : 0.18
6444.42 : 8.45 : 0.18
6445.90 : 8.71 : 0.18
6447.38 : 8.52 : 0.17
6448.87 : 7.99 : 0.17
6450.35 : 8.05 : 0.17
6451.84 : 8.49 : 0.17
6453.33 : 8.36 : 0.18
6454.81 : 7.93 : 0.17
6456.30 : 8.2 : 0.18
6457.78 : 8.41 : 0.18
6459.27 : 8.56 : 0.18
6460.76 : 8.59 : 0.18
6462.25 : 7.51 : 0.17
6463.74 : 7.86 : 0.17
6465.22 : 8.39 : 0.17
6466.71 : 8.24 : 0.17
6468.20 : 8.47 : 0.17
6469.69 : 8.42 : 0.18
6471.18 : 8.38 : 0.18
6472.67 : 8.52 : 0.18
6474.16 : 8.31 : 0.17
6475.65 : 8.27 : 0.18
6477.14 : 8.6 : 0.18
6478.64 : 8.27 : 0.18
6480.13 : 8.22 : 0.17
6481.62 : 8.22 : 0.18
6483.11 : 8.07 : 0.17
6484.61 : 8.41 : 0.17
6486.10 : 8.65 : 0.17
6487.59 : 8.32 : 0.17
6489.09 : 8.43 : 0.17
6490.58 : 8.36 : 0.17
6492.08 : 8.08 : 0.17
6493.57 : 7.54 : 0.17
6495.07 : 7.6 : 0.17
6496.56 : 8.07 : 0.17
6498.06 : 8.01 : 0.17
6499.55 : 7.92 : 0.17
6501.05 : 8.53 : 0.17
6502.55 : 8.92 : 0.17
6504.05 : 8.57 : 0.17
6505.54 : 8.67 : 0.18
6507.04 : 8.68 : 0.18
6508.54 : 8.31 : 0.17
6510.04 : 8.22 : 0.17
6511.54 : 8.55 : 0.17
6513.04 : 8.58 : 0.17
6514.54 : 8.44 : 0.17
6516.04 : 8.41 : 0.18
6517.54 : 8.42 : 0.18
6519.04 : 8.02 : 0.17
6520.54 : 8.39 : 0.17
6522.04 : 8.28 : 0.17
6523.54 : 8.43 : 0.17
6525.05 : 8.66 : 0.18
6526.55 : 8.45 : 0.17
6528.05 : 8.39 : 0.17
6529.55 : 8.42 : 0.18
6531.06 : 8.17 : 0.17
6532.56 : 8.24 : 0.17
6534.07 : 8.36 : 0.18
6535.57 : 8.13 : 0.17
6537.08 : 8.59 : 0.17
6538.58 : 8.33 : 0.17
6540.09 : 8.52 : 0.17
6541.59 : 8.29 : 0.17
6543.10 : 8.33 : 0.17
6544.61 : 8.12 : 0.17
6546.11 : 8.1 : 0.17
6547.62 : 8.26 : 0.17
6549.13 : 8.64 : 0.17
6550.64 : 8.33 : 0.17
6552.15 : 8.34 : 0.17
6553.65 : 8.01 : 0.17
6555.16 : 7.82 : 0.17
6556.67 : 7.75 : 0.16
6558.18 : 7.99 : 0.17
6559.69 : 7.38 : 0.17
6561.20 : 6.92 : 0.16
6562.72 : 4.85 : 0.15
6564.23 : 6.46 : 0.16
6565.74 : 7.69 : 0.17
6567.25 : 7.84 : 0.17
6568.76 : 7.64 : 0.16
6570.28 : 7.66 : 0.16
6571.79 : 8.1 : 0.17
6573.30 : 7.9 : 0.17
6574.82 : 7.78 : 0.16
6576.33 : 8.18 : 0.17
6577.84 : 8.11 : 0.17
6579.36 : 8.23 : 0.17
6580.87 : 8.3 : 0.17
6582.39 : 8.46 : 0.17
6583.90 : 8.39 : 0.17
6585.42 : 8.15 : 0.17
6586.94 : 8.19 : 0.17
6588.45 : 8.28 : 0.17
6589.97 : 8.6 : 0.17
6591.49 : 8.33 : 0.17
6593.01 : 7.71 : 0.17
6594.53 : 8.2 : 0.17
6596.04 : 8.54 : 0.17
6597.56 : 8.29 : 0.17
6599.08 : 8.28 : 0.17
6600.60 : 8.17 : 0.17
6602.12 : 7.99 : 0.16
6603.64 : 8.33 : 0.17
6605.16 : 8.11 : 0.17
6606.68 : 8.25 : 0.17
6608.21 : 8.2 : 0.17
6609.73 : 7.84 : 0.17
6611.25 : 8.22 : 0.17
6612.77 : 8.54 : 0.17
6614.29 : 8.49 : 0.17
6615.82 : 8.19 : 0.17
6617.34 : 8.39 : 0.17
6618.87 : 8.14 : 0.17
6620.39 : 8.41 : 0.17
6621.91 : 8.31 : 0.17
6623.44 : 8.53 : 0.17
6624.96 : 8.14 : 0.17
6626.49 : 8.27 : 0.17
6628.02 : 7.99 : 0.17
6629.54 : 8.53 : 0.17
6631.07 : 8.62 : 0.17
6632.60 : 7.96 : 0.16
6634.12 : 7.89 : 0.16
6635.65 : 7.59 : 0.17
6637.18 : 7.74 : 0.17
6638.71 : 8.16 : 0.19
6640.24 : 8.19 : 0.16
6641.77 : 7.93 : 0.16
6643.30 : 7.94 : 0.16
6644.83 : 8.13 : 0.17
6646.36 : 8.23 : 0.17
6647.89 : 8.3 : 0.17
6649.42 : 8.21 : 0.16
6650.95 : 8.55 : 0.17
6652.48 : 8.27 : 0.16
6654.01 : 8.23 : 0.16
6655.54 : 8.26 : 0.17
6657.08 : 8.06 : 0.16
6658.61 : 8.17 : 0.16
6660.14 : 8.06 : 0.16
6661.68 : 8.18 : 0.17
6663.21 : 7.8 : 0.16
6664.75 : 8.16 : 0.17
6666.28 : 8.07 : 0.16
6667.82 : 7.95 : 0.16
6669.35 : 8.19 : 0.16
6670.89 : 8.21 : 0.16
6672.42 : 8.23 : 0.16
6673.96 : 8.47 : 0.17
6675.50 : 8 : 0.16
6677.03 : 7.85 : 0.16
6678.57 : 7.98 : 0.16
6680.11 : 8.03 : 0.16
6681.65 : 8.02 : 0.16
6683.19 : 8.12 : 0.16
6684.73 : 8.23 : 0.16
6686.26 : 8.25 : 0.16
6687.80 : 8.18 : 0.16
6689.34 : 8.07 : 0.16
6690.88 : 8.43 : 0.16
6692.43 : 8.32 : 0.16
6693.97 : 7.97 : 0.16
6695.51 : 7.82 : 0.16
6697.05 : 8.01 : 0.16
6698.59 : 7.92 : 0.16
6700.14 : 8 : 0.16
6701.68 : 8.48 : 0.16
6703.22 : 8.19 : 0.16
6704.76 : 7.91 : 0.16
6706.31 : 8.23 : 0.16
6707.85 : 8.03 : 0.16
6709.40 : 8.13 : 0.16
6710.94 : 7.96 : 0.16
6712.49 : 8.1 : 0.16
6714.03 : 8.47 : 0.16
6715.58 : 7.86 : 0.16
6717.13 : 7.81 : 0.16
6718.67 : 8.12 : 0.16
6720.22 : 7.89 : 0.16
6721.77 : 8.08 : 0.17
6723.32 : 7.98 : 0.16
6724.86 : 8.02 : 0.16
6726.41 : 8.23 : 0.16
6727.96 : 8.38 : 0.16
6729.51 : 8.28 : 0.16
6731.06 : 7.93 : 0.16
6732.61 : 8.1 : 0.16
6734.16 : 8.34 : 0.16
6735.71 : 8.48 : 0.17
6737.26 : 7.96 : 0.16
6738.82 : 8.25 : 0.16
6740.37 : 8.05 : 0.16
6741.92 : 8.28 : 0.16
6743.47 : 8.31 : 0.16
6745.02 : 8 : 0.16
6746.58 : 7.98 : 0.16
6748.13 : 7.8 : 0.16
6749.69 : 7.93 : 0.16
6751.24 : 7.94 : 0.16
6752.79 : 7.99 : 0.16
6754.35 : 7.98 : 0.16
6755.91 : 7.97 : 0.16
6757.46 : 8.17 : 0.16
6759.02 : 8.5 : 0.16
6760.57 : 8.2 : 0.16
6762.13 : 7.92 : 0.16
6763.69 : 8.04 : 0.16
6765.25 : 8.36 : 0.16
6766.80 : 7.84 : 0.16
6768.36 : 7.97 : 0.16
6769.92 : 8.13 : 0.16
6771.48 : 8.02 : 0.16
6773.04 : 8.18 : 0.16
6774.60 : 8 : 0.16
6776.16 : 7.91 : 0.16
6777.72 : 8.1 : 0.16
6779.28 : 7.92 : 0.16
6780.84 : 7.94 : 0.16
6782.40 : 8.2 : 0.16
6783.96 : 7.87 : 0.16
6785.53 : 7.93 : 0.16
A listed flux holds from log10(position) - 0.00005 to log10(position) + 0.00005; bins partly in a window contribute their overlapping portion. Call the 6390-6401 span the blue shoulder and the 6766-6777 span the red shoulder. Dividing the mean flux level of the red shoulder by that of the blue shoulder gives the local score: 0.96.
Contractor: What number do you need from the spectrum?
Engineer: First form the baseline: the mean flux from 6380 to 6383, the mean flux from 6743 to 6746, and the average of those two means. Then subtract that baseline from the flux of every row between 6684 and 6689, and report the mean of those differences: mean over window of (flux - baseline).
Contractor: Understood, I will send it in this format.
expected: -0.13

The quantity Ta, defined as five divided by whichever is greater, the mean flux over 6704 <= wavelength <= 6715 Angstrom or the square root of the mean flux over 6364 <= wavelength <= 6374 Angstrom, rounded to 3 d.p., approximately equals 0.616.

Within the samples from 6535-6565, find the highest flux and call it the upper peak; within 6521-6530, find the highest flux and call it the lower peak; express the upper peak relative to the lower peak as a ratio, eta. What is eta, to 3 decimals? 0.998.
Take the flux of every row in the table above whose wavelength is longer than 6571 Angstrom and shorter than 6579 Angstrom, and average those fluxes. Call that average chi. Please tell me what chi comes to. 8.0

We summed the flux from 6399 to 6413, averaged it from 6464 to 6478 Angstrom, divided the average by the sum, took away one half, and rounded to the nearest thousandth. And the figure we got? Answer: -0.390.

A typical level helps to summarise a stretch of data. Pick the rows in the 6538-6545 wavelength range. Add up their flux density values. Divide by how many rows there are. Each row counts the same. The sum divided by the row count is 8.32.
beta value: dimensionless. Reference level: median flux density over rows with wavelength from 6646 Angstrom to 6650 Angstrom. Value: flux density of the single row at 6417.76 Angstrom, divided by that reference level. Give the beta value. 1.02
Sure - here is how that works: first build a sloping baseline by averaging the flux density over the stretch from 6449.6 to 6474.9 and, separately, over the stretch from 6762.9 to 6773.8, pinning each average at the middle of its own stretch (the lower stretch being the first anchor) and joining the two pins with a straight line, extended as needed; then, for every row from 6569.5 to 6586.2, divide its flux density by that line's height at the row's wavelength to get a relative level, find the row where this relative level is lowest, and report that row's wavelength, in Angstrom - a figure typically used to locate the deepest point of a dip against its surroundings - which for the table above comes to 6570.28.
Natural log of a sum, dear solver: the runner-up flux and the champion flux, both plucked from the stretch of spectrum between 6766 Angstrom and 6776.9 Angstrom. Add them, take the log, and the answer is 2.79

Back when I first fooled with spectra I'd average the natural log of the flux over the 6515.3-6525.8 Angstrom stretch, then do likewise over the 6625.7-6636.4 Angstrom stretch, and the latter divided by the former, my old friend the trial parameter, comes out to 0.985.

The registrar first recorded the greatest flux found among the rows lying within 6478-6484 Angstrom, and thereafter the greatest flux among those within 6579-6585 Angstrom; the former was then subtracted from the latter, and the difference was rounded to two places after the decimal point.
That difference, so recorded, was 0.19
